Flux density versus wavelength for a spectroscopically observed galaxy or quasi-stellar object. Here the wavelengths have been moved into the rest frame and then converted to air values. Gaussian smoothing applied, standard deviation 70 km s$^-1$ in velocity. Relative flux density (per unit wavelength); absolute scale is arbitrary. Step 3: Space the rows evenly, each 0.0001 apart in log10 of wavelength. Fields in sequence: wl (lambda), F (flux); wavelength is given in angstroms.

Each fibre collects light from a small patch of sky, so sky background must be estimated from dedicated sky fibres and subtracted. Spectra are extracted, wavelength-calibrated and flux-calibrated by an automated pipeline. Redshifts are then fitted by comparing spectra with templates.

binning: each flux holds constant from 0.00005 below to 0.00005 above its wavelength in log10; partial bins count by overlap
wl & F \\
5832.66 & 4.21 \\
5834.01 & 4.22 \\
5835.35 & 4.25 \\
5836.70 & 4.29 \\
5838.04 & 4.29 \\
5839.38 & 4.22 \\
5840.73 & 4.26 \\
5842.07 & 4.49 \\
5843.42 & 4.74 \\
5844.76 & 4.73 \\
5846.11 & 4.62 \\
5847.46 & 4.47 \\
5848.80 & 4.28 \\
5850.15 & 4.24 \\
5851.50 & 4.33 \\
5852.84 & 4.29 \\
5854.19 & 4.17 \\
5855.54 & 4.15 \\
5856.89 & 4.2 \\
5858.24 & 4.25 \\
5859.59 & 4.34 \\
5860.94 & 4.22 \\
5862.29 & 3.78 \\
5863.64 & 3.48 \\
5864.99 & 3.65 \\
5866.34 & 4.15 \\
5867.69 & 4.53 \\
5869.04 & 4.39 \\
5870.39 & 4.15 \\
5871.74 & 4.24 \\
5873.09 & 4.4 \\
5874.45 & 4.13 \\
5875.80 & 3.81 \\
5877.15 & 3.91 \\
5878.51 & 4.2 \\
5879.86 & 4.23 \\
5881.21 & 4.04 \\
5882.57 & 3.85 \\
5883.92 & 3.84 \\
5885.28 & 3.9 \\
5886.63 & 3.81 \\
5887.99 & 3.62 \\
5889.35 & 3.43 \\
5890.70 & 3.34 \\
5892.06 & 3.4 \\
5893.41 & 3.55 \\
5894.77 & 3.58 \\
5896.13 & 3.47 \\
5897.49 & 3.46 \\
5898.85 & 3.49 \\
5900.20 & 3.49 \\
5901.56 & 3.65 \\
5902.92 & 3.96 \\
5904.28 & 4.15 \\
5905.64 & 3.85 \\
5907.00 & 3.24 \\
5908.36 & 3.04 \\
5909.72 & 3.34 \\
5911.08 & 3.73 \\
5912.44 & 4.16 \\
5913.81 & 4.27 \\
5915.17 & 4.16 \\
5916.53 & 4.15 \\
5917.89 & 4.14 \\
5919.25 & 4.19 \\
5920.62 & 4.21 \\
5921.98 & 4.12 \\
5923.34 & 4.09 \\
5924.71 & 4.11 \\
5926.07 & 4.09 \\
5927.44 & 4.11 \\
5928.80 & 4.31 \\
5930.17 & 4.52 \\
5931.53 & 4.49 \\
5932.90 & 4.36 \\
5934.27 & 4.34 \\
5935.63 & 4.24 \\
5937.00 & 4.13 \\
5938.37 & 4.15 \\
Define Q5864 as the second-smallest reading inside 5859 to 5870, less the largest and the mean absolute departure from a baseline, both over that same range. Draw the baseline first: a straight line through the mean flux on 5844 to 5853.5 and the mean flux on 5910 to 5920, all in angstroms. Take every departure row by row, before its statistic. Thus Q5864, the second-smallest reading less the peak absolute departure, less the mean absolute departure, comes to 2.43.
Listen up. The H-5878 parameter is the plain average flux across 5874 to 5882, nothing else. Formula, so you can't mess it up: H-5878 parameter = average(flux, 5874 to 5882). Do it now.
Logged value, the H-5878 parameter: 4.05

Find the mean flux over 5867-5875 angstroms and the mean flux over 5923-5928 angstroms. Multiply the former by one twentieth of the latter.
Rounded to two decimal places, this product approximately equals 0.88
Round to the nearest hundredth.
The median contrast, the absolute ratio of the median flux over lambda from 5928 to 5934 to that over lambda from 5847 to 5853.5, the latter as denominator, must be 1.03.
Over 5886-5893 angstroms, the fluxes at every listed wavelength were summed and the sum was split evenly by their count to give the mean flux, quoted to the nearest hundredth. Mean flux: 3.52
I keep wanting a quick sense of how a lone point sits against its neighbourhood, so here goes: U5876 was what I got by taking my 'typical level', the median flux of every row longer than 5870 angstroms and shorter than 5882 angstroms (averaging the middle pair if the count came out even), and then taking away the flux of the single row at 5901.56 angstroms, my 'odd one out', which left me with 0.50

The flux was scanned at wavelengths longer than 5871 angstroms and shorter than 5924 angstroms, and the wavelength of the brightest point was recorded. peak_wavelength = 5873.09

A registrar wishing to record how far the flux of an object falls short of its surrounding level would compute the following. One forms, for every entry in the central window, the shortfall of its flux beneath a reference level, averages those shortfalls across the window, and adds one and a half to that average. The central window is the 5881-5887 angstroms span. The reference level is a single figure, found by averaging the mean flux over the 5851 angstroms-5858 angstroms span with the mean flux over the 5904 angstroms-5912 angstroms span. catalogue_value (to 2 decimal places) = 1.51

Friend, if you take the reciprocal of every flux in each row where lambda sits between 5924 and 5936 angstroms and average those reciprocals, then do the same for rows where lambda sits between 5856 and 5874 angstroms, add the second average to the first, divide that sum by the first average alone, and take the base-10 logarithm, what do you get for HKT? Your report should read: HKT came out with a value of 0.310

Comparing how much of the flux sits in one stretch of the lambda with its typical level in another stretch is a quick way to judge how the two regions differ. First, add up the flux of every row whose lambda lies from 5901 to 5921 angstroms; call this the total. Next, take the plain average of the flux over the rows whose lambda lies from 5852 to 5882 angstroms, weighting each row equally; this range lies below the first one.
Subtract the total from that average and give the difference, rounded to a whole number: -54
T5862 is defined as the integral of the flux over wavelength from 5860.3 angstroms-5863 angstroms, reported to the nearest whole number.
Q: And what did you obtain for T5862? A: 11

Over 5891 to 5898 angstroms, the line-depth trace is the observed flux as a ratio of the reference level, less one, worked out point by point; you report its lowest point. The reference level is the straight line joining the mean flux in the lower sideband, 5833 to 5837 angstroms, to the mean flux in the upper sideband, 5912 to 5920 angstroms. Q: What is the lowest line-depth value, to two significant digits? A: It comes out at -0.19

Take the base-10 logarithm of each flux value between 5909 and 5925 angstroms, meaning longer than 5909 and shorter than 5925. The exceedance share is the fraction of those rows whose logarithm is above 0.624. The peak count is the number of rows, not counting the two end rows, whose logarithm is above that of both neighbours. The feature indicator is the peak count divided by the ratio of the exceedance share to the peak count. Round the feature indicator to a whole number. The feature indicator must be 24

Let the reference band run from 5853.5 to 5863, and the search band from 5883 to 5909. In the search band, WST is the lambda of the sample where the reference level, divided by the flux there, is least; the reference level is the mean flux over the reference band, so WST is 5904.28 angstroms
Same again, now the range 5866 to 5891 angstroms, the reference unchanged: 5867.69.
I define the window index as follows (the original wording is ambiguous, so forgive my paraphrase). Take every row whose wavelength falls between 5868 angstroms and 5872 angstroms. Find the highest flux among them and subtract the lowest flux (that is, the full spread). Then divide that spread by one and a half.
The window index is 0.16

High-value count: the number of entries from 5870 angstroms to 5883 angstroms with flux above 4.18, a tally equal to 4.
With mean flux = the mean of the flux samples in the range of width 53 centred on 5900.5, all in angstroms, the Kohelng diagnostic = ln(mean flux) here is 1.34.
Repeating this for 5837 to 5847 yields 1.50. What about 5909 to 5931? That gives 1.41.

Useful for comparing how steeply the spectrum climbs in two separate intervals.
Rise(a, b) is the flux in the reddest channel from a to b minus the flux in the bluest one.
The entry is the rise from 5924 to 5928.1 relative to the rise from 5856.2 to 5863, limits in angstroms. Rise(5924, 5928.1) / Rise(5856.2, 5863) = 0.0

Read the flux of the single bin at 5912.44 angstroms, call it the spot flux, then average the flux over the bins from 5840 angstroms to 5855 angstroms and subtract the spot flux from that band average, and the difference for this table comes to 0.3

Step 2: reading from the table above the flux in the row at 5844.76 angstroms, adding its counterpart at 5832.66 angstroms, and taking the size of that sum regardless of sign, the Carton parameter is 8.94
